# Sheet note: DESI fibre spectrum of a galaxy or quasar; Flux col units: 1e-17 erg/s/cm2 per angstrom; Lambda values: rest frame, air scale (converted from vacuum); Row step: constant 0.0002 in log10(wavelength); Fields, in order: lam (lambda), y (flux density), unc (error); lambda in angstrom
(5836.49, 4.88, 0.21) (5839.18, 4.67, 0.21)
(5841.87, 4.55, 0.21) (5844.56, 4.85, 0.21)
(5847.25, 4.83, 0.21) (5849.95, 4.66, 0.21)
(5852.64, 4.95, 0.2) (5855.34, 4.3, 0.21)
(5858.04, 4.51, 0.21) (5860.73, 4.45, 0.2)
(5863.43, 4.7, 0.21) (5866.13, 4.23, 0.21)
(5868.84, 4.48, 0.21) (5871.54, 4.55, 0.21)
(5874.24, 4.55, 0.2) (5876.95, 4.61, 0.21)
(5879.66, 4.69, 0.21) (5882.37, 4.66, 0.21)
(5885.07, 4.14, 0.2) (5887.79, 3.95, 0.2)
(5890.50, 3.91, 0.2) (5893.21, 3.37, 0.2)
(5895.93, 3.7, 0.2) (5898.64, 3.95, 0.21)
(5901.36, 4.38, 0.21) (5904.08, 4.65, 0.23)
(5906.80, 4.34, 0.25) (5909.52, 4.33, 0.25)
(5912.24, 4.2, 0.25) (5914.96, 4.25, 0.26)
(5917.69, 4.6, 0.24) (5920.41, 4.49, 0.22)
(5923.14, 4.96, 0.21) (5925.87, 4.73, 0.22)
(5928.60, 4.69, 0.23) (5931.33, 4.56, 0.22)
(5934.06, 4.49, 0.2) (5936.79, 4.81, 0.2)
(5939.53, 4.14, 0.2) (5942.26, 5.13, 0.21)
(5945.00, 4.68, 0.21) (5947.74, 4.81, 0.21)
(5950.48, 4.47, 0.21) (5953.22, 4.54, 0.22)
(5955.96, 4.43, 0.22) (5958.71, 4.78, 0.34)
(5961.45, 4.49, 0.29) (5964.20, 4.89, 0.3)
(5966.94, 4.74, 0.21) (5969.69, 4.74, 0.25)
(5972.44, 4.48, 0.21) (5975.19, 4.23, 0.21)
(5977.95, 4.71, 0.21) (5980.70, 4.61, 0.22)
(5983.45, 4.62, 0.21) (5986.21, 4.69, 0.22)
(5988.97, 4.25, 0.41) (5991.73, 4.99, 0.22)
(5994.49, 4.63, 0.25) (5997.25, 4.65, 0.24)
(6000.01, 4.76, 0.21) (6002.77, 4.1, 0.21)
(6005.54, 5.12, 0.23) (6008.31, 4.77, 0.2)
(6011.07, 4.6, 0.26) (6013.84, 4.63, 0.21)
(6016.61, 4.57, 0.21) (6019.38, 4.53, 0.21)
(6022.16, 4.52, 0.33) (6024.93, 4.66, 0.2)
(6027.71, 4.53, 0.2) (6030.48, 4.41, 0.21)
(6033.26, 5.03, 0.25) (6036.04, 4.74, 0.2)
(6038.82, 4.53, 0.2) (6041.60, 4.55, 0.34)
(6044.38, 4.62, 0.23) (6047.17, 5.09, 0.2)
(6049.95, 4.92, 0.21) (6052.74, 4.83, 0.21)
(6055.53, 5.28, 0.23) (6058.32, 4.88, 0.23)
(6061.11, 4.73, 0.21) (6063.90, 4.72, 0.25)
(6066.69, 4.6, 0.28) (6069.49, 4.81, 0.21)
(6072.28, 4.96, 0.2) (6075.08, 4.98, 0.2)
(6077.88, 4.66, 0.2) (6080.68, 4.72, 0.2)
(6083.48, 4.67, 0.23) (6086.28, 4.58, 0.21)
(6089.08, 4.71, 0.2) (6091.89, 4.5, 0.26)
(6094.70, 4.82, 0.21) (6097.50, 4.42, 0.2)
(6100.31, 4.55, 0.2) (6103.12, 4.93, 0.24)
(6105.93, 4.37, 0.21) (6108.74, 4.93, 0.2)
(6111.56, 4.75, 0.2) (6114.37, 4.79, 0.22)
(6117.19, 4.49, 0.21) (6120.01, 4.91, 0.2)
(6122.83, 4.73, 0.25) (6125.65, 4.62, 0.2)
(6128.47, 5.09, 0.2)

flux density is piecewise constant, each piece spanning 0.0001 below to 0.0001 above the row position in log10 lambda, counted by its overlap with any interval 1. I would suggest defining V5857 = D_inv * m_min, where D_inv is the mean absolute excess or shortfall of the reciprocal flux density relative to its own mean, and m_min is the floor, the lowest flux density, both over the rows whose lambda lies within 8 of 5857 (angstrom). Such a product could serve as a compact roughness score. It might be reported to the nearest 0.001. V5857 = 0.036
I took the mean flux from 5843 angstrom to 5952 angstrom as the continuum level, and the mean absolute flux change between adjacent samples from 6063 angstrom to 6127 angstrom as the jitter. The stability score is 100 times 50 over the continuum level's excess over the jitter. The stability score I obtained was 1178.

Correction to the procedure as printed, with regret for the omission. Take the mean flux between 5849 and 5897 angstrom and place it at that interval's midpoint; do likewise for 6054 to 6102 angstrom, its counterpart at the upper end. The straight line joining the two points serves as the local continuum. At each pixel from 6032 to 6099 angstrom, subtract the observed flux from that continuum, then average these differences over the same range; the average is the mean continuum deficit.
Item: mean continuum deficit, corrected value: -0.05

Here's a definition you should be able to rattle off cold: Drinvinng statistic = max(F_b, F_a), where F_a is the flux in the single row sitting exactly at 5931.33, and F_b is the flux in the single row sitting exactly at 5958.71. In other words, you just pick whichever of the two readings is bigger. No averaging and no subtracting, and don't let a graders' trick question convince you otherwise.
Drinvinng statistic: 4.78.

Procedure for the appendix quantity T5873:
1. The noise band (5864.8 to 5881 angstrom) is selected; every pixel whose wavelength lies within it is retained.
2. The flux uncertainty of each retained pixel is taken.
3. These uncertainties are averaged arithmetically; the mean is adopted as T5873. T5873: 0.208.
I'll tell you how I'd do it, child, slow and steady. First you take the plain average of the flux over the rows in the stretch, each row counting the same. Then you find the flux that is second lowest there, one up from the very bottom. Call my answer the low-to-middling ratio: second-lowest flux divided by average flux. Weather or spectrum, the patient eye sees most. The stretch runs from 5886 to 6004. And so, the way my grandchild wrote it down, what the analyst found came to 0.82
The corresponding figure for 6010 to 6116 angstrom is 0.94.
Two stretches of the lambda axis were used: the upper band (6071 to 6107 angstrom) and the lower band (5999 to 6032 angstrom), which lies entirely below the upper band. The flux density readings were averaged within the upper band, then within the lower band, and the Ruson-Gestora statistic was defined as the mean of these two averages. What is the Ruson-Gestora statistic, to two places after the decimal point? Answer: 4.64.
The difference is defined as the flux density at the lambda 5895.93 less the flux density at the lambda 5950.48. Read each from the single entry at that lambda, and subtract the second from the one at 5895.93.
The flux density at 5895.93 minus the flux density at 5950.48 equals -0.8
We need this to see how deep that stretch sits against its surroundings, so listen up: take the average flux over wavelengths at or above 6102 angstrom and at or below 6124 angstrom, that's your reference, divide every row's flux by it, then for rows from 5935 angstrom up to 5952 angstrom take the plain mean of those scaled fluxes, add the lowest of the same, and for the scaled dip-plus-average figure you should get 1.86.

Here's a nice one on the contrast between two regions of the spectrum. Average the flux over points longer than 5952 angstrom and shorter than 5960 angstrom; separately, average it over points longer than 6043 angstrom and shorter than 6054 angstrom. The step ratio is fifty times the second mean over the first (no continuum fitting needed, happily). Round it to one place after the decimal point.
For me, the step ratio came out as 53.1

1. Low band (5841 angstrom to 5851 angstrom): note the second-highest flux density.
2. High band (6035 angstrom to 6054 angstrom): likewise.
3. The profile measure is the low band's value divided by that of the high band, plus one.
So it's 1.98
